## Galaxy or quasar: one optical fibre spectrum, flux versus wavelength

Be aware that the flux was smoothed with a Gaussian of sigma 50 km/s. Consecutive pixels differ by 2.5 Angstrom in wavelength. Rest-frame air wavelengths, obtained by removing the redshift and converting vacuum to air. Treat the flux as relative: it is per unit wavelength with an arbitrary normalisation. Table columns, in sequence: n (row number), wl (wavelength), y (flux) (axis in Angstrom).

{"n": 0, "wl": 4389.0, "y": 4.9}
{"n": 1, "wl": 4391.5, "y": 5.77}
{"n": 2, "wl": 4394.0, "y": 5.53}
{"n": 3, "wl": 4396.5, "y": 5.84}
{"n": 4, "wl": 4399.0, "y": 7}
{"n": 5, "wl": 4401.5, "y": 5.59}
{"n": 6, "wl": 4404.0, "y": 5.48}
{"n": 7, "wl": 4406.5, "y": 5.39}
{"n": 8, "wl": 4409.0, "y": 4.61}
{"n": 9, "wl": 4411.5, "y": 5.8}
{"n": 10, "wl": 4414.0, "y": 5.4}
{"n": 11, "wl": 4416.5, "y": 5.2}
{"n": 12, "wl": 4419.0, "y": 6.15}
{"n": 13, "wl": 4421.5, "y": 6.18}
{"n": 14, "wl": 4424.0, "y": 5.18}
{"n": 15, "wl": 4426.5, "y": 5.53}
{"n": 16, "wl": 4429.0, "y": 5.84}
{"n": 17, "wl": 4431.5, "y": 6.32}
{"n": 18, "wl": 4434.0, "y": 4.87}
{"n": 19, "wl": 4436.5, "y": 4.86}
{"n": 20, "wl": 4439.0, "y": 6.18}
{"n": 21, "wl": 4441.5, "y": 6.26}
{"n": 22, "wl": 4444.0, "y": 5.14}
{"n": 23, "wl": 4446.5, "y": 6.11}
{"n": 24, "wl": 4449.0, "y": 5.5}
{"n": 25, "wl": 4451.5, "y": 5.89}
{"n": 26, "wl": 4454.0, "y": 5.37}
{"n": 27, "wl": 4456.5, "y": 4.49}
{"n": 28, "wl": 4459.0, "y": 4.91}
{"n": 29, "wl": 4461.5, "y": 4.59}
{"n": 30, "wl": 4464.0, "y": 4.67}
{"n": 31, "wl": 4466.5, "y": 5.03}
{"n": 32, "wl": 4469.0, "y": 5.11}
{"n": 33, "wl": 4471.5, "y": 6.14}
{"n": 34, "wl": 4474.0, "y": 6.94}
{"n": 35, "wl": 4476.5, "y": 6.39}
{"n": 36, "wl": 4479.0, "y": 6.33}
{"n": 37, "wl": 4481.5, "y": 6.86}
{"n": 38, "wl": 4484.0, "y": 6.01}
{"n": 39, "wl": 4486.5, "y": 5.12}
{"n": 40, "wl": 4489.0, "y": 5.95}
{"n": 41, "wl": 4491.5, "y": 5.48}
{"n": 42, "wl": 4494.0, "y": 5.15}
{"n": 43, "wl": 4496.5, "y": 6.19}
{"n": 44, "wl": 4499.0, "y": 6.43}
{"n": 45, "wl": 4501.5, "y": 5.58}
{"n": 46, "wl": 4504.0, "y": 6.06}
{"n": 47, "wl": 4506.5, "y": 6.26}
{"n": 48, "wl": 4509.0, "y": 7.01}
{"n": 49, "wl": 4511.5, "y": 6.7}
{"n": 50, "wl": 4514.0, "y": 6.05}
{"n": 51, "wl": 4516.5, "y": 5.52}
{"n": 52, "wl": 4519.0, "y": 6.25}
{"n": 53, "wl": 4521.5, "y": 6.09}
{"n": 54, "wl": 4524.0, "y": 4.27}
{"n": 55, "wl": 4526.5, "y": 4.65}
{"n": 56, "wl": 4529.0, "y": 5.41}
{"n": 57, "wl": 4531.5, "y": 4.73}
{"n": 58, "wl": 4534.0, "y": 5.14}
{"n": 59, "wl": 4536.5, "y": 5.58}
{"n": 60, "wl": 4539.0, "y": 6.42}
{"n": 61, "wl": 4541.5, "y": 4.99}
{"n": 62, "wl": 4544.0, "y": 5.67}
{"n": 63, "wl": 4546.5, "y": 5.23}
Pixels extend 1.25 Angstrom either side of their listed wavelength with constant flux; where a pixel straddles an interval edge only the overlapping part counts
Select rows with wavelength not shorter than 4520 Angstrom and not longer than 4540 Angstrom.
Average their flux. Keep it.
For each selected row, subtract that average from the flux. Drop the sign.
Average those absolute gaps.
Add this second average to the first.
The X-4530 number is 5.9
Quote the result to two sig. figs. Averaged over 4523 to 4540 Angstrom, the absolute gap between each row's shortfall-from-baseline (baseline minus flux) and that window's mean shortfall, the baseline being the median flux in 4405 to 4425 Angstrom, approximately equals 0.54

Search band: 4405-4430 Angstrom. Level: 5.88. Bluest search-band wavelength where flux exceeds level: 4419.0 Angstrom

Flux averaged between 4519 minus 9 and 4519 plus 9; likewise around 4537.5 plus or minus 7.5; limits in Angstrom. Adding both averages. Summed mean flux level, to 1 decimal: 11.1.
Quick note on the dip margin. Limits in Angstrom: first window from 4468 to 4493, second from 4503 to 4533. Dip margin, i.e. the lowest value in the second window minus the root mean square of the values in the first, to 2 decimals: -1.79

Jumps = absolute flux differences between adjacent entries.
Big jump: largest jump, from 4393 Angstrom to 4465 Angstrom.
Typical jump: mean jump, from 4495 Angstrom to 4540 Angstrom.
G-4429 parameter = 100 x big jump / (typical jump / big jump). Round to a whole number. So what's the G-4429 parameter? 349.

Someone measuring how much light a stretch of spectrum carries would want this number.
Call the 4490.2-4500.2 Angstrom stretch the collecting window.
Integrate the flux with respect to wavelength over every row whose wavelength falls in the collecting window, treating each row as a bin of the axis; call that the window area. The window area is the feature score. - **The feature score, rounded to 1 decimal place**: 58.1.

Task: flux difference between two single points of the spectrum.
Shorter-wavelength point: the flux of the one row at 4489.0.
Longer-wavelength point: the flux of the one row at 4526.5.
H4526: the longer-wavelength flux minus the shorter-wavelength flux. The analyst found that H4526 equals -1.3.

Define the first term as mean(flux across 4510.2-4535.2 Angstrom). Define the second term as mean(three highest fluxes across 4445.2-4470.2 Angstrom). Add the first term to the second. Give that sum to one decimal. 11.3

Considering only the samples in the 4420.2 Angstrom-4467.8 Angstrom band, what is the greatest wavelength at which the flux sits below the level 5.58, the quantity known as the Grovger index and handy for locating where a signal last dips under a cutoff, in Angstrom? 4466.5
